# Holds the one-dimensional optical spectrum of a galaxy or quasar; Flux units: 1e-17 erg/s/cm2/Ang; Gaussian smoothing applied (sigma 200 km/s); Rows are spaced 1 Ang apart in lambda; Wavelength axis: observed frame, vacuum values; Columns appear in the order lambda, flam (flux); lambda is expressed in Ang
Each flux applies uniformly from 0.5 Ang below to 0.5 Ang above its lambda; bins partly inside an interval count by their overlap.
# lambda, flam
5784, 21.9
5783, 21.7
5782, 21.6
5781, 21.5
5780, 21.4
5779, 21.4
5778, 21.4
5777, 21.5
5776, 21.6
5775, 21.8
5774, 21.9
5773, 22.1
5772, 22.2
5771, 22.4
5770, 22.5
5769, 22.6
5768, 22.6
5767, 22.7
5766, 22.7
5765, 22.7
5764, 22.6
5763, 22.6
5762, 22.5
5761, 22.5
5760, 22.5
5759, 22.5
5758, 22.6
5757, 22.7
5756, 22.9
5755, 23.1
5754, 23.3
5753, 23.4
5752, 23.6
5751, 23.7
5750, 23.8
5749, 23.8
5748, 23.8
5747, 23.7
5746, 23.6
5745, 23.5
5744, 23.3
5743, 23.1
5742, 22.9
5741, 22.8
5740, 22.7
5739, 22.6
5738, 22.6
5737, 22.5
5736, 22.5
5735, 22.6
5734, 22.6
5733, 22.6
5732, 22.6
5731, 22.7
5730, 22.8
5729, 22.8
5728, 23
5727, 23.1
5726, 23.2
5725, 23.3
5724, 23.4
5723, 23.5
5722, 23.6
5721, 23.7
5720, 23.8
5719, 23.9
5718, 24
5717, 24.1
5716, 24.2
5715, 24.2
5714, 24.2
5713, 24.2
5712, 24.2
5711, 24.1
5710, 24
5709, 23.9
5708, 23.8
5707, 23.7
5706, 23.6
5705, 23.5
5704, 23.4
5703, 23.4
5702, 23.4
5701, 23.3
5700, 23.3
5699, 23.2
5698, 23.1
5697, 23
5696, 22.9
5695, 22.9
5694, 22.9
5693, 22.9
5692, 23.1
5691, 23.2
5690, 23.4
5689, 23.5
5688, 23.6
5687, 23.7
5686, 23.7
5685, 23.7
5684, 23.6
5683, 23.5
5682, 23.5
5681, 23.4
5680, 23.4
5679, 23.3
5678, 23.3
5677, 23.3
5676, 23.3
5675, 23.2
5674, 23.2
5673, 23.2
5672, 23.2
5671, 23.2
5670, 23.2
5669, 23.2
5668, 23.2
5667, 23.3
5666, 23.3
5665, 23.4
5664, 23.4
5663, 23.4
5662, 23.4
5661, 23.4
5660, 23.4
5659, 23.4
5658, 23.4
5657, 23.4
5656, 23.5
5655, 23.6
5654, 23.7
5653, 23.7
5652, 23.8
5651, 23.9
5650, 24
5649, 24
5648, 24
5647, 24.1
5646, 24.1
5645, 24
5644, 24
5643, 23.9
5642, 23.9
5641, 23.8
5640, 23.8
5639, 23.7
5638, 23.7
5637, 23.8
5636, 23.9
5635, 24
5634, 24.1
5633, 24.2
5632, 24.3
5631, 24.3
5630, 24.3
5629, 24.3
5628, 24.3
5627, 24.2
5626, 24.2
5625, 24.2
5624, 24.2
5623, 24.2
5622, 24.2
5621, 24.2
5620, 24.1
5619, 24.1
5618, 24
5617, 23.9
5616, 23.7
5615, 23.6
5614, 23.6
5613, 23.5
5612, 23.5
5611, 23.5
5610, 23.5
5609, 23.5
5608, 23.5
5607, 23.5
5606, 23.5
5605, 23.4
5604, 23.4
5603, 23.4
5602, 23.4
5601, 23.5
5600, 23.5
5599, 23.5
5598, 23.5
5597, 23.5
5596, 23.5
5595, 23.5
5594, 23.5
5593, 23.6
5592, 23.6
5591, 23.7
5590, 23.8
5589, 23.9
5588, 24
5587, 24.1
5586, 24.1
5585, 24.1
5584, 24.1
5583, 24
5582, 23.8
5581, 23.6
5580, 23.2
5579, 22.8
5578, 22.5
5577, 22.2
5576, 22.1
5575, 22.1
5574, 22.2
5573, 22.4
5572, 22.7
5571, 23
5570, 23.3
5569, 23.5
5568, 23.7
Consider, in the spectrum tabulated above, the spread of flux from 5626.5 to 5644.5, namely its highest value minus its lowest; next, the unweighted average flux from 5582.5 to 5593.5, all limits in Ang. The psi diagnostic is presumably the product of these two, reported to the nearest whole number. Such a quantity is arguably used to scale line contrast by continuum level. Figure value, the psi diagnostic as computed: 14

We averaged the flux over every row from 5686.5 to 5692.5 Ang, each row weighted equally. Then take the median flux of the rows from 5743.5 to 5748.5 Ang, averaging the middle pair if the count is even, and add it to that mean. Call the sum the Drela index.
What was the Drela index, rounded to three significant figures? 47.0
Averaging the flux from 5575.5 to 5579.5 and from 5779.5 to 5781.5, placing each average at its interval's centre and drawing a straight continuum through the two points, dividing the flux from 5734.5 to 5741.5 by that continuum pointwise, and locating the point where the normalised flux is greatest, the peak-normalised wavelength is 5741 Ang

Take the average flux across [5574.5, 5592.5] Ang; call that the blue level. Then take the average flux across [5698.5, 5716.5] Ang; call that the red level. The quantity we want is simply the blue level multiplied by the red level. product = 557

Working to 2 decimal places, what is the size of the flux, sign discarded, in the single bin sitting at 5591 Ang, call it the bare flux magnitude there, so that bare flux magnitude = 23.70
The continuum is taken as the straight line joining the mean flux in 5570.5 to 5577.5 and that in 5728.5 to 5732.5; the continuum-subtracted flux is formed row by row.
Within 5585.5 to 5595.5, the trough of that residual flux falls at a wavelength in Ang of 5595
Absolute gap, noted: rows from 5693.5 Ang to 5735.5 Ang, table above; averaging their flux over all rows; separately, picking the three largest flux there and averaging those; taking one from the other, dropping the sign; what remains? 0.8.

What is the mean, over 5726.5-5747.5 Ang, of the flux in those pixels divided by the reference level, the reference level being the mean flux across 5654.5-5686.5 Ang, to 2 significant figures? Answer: 0.98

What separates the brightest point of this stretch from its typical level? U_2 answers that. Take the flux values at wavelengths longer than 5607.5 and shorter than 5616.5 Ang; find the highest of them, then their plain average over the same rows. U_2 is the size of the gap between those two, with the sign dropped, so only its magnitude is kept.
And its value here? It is 0.2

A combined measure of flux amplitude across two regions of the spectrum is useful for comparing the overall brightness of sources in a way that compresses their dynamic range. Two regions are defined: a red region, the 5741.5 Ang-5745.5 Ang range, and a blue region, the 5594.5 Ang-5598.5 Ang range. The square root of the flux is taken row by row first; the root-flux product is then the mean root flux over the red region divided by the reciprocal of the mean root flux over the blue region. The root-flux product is 23.3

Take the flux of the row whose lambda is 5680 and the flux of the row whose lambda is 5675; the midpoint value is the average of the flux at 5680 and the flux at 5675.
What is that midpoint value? 23.3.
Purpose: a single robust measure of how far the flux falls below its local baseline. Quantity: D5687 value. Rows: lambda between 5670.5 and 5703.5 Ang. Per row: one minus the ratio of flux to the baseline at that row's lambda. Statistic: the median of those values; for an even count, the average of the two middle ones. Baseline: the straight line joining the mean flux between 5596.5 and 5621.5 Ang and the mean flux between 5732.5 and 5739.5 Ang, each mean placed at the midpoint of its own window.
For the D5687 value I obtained -0.011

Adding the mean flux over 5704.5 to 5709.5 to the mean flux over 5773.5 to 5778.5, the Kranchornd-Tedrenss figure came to 45.3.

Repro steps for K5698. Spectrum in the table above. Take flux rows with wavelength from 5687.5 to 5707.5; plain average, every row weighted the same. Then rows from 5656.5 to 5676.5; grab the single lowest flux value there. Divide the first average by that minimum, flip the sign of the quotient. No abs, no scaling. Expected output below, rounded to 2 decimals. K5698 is -1.00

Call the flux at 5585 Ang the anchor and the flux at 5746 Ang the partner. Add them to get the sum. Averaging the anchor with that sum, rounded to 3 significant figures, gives 35.9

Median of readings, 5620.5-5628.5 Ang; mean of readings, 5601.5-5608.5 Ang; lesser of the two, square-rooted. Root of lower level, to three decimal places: 4.842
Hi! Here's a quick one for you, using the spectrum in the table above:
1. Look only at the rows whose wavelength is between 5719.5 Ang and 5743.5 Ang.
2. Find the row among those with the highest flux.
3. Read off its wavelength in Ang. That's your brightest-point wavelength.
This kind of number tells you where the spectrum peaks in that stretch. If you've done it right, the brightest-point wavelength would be 5720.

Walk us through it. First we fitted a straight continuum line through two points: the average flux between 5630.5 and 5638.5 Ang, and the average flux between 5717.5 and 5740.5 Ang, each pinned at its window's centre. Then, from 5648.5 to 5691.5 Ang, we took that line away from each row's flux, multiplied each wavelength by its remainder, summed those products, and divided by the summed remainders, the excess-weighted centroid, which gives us 5666.7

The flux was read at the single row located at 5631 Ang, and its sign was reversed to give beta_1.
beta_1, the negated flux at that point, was -24.3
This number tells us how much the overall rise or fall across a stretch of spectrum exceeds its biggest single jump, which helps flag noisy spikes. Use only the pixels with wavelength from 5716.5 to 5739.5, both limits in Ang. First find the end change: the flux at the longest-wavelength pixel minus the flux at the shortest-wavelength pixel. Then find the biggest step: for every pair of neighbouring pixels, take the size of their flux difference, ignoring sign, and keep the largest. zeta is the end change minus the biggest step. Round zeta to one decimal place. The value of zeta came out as -1.7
